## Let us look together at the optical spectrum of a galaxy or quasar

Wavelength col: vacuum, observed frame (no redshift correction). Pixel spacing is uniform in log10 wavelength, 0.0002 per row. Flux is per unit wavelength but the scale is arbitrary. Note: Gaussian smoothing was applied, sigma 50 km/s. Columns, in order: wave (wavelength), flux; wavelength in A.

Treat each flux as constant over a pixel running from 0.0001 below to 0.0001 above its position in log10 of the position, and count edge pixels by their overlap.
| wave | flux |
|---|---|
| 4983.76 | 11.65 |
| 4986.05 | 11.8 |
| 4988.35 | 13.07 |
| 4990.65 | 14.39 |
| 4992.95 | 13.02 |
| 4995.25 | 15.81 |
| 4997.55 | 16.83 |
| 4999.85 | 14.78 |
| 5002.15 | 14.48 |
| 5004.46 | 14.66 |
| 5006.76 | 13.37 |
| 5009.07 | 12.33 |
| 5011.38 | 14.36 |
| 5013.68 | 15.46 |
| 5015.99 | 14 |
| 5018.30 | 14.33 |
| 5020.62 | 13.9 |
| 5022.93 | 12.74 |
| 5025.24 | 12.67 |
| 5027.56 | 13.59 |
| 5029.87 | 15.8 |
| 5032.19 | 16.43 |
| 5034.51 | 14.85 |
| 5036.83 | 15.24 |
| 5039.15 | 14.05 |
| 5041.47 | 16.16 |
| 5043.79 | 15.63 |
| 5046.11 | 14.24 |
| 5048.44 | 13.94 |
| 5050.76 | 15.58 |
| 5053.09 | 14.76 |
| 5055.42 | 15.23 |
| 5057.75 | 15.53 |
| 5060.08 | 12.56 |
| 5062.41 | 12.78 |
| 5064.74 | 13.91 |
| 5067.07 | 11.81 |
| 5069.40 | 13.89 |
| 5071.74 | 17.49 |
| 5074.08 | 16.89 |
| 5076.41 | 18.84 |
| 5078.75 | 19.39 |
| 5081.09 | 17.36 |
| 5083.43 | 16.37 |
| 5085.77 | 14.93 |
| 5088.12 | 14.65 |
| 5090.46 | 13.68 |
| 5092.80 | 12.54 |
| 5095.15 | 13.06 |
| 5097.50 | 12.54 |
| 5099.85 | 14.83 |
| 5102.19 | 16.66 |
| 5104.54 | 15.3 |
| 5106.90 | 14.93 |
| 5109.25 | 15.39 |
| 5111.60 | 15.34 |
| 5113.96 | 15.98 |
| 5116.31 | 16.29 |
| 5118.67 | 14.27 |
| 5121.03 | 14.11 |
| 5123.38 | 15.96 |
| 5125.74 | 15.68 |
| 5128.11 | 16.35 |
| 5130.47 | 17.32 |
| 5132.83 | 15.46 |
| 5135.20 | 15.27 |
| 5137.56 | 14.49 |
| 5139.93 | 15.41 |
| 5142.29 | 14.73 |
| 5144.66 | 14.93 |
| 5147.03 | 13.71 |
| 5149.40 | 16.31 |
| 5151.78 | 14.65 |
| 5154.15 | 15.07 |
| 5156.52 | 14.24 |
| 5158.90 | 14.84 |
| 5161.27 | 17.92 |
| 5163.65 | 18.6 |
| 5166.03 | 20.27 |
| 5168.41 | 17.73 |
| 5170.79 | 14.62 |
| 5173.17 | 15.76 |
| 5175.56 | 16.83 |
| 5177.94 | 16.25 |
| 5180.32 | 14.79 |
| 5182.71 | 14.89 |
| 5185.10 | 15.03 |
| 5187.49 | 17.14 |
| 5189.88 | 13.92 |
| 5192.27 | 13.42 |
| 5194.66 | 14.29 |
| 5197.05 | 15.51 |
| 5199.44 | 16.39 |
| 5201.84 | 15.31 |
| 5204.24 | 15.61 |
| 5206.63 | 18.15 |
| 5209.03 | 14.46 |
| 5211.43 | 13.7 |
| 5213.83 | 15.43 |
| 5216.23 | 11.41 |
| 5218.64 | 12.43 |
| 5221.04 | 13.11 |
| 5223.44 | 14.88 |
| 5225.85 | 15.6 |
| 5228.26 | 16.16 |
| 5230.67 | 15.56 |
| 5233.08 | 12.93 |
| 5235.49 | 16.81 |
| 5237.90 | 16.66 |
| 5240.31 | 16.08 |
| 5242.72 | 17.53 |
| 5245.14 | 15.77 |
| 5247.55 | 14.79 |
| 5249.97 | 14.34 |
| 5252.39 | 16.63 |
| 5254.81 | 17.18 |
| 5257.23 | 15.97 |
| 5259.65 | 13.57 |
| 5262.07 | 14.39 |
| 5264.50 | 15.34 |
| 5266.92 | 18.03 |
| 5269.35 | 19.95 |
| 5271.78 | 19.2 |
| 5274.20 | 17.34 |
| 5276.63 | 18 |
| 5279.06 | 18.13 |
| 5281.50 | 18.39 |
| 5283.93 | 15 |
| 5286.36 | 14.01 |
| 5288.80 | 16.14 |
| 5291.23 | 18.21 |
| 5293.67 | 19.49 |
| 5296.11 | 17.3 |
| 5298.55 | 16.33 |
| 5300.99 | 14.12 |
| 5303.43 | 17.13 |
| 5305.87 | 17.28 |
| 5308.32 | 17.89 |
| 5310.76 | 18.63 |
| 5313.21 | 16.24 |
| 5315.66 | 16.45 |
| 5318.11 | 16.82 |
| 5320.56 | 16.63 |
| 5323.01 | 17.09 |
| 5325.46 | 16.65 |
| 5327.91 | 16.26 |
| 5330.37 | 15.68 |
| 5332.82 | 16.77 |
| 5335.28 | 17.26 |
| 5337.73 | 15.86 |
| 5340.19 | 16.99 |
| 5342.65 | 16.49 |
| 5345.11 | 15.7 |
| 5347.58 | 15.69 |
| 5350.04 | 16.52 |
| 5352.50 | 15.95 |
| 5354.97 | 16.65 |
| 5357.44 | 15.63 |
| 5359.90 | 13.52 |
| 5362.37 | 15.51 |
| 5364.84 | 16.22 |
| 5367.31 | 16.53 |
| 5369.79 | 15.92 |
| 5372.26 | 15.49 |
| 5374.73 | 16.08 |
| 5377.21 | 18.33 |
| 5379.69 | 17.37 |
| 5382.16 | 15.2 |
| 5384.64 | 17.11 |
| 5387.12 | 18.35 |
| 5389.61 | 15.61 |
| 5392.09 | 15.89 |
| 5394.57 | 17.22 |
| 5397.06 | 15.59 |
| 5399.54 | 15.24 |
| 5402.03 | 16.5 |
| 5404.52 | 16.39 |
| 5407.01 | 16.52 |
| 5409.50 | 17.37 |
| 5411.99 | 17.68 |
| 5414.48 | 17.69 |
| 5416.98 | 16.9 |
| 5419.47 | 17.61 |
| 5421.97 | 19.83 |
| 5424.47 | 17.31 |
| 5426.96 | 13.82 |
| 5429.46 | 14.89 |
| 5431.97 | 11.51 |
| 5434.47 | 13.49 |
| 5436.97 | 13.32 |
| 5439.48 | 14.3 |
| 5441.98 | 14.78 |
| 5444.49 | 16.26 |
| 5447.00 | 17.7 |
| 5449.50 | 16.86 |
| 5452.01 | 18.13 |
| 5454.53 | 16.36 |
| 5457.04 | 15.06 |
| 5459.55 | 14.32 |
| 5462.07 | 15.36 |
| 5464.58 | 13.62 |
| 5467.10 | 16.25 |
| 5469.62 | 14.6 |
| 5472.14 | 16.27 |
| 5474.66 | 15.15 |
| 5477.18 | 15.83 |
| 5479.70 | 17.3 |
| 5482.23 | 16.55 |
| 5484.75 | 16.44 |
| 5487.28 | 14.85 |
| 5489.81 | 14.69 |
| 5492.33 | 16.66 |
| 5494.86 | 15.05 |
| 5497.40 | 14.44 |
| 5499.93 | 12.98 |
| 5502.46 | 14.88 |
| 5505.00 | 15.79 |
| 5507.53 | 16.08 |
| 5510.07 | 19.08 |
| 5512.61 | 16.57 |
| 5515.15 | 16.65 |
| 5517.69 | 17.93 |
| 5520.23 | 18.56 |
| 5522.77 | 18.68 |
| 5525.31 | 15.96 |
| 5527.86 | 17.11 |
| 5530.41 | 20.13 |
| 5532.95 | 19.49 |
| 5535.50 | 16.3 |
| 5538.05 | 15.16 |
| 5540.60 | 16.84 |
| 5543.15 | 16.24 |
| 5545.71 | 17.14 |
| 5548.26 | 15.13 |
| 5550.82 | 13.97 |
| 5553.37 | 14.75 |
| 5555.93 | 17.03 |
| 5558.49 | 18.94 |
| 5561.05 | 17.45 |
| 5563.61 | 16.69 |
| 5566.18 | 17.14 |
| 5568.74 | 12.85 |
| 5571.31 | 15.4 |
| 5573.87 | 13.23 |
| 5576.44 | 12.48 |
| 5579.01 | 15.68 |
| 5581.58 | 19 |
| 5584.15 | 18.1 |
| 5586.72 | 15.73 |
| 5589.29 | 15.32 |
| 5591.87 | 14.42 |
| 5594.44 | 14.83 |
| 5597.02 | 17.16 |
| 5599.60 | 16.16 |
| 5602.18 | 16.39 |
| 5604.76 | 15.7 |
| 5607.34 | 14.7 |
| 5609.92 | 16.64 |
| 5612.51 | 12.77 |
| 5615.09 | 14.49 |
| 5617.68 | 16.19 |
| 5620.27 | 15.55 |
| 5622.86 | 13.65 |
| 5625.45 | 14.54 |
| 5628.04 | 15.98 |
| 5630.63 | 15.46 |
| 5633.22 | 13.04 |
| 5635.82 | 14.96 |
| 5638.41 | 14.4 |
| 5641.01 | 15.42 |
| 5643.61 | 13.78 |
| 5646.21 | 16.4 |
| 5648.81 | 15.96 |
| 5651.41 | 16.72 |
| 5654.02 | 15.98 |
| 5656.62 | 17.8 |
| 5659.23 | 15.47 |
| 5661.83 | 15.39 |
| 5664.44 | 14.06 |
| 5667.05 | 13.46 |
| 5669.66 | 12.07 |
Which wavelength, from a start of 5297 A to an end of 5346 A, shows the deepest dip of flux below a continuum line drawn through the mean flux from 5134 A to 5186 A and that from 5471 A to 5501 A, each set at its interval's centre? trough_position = 5300.99 A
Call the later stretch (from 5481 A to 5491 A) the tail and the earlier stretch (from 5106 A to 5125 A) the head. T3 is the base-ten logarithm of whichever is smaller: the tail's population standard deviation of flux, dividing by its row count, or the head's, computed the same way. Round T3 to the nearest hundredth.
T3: -0.12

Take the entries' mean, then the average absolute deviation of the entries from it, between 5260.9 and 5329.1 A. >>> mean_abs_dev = 1.2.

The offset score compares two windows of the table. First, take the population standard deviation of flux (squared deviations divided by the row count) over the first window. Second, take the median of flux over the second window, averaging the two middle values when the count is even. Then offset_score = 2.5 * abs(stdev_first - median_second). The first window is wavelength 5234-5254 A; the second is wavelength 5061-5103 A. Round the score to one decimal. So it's 34.3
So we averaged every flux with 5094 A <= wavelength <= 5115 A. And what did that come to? 14.9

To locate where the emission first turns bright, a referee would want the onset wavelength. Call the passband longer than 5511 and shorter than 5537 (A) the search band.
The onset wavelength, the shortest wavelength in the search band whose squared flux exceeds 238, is 5512.61 A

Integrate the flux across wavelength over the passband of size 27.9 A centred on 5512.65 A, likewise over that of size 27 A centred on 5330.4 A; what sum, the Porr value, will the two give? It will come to 913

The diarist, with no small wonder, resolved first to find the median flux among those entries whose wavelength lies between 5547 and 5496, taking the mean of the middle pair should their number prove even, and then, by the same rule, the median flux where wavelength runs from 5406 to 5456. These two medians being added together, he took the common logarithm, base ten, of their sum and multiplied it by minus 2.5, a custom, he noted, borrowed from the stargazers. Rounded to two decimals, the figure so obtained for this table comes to -3.81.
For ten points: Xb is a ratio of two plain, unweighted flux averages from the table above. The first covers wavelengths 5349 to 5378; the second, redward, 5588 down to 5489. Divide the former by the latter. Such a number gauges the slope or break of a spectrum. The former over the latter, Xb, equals 0.98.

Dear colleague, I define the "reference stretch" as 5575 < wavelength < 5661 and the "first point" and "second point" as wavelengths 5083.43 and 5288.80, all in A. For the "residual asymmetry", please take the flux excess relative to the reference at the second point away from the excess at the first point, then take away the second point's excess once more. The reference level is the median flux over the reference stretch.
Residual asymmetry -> -0.4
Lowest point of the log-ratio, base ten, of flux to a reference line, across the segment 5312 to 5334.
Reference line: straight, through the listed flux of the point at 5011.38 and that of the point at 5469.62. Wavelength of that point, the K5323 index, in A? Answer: 5330.37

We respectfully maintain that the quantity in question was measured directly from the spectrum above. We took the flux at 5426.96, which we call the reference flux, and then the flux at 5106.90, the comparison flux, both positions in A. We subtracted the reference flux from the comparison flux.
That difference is 1.1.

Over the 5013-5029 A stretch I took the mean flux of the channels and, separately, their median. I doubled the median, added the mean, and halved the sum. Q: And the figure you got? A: 20.8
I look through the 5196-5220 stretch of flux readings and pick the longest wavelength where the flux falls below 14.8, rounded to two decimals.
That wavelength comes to 5218.64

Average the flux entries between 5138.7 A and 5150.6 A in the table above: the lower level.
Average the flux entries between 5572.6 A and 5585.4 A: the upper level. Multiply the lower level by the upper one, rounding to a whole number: 236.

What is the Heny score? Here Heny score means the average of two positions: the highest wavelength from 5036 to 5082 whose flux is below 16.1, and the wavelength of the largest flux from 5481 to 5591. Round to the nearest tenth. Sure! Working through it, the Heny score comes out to 5299.9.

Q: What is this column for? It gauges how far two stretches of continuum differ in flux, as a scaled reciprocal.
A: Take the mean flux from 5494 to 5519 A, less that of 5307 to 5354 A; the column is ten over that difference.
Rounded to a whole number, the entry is -15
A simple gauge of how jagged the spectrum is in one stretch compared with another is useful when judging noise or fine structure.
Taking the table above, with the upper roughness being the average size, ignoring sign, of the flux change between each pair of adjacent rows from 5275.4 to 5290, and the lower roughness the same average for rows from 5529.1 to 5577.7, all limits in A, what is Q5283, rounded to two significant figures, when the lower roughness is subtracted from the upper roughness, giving -0.22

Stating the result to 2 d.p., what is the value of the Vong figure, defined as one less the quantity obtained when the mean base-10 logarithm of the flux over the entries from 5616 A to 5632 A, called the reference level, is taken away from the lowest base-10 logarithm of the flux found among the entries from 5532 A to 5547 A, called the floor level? 1.00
